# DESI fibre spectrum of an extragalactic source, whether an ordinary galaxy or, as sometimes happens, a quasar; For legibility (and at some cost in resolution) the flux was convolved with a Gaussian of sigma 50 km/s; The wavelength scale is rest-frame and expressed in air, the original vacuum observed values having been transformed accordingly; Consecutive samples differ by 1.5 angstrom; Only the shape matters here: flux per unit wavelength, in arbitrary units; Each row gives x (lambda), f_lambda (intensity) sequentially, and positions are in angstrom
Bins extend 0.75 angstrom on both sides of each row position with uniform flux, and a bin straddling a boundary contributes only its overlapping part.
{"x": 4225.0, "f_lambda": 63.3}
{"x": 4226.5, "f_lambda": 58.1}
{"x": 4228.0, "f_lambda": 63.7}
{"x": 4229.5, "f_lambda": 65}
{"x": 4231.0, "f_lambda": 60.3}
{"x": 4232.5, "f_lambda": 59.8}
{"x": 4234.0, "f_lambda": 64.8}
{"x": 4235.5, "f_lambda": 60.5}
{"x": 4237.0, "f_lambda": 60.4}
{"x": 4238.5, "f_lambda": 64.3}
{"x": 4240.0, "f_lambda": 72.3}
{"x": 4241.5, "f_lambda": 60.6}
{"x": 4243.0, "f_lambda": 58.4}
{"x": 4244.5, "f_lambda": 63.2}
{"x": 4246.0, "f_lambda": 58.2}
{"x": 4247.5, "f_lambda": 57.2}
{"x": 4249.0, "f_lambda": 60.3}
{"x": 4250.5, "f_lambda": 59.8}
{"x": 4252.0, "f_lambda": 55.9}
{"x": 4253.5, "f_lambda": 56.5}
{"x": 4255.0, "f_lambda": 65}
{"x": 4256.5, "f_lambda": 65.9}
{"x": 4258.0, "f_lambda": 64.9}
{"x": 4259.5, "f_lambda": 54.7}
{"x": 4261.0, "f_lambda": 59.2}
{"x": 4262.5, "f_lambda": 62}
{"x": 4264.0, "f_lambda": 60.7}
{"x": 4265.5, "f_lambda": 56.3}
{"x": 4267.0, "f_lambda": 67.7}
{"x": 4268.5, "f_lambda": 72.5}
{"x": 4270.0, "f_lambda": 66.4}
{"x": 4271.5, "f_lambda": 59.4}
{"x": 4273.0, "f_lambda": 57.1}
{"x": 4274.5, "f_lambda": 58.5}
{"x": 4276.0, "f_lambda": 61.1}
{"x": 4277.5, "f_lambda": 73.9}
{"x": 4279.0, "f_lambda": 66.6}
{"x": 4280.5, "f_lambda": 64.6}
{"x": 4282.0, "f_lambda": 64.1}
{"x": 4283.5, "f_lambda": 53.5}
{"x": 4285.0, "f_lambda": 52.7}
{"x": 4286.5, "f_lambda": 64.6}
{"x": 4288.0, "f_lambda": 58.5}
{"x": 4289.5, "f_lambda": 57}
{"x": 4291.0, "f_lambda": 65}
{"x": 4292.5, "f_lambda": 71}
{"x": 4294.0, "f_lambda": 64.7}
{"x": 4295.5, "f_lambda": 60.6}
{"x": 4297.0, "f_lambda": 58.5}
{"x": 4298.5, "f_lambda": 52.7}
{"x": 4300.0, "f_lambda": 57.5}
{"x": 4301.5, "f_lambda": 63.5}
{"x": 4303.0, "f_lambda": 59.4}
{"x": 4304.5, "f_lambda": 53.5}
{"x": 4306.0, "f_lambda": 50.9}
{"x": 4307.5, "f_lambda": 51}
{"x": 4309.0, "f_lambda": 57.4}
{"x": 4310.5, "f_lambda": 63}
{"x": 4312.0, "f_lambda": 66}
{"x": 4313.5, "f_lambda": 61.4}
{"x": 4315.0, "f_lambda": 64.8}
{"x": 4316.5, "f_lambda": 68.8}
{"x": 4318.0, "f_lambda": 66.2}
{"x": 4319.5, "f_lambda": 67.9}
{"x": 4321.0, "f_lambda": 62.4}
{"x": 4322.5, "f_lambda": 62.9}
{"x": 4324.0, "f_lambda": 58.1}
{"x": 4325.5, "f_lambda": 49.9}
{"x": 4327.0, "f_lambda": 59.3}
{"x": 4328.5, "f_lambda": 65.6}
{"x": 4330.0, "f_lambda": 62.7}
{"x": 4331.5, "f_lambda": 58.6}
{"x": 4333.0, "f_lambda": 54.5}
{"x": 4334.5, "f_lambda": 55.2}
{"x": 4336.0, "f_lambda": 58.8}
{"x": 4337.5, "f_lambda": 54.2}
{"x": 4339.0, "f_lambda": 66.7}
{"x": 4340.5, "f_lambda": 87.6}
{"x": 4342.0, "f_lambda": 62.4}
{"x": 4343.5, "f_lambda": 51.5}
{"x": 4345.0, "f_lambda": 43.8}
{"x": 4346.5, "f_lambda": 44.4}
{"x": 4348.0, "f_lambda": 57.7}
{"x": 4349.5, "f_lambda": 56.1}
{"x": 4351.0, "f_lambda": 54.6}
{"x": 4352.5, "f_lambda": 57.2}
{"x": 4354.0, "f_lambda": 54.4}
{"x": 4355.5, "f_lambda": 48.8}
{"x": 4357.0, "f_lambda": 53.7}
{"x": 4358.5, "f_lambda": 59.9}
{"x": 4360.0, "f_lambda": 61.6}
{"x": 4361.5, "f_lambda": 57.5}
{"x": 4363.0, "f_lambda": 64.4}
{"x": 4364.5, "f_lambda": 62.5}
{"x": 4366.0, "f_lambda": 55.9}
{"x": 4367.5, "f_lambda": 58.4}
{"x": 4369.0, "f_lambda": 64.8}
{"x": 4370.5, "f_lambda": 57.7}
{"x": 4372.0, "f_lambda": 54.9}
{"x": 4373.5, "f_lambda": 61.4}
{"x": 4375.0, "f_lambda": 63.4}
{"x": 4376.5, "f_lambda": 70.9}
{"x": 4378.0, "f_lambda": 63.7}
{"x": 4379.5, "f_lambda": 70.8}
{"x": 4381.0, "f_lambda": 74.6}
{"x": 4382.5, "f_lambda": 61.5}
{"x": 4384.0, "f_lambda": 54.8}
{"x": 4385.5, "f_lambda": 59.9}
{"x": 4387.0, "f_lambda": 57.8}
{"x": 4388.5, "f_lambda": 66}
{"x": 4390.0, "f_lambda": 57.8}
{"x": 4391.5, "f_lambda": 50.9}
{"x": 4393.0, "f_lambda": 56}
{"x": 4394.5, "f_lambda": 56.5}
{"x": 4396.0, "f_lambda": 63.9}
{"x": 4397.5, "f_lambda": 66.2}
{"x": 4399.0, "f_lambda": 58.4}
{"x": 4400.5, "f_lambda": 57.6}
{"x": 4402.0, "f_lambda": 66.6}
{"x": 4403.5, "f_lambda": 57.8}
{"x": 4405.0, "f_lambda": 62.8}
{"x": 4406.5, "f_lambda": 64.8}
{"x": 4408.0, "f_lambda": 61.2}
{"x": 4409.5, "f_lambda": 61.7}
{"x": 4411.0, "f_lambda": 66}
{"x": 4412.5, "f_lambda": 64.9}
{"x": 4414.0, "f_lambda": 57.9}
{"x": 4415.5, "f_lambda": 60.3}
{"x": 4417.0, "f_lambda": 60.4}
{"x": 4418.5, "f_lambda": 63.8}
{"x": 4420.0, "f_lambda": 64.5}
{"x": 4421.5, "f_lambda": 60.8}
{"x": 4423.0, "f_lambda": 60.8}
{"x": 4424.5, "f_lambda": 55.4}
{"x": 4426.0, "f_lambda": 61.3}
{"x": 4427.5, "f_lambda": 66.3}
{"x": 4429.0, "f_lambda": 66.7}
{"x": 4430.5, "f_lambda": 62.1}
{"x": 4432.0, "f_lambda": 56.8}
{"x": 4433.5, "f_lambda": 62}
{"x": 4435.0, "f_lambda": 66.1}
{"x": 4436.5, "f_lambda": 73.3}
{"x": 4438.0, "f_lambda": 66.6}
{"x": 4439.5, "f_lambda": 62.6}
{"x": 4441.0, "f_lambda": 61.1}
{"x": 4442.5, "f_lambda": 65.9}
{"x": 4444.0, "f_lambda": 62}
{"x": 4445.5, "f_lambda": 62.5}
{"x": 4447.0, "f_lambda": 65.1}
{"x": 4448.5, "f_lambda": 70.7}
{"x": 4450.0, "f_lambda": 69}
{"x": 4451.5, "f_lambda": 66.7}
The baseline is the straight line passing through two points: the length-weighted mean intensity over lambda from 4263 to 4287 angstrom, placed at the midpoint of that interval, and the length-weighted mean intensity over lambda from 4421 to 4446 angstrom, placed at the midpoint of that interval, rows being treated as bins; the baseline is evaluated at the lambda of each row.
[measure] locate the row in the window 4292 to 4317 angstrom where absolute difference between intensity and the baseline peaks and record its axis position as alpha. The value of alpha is 4306.0 angstrom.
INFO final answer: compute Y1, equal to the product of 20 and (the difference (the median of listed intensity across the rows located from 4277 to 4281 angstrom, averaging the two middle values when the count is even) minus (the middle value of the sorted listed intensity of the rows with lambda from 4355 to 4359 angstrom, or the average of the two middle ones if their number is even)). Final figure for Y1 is 258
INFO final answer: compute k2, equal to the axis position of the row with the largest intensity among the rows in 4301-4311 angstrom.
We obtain 4301.5 angstrom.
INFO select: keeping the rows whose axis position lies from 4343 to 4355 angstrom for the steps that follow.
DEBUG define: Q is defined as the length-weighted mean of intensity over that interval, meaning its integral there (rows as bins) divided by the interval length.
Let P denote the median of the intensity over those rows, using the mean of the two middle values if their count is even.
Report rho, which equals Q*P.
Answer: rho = 2856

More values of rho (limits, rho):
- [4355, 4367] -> 3419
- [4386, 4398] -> 3425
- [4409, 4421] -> 3917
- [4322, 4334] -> 3466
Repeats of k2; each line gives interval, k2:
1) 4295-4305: 4301.5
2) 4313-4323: 4316.5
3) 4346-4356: 4348.0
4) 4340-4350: 4340.5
